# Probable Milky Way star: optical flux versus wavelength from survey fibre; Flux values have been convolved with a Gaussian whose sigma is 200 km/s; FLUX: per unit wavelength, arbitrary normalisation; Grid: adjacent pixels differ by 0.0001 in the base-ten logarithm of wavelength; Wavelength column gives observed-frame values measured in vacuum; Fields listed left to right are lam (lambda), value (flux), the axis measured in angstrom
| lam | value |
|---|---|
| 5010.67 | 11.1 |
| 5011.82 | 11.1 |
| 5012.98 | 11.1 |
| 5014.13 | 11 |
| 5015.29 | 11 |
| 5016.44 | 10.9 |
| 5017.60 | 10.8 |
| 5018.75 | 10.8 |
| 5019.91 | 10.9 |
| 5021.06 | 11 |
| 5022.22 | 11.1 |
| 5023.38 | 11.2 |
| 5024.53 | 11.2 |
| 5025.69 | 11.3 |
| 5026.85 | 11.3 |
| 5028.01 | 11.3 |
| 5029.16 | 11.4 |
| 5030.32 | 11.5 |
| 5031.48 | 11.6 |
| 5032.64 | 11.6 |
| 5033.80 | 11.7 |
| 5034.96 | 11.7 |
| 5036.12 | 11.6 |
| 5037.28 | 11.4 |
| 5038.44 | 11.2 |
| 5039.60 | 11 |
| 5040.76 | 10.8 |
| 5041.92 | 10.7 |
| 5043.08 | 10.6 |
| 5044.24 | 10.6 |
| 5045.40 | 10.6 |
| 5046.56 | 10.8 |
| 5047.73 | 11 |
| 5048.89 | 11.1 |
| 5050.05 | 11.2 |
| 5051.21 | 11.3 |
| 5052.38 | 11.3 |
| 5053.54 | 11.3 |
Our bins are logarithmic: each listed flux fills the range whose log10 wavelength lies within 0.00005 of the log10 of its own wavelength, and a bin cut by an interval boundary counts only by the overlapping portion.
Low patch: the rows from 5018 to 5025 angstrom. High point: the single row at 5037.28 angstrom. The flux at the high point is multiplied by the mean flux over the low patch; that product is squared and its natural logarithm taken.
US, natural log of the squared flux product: 9.67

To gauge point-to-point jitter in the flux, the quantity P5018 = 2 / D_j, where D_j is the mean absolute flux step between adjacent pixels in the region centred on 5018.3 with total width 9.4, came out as 28.0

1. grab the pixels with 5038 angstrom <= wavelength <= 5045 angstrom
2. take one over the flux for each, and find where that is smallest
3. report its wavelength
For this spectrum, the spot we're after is 5038.44 angstrom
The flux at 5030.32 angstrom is 11.5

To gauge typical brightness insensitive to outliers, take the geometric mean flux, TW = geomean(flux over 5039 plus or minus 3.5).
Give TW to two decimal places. 11.11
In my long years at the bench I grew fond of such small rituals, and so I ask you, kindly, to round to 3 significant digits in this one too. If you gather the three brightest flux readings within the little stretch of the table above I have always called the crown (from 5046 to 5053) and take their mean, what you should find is 11.3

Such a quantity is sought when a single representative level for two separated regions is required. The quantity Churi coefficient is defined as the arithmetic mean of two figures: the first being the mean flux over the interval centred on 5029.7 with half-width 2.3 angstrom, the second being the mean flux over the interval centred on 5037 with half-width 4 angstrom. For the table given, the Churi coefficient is 11.4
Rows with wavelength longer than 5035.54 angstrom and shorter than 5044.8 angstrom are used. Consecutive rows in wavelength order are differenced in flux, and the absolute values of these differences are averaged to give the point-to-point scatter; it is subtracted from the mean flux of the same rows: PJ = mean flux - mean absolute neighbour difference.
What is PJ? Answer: 10.8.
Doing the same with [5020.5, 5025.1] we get 11.1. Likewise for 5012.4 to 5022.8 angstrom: 10.9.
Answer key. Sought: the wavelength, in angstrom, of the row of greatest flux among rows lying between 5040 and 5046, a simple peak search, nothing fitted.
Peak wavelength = 5040.76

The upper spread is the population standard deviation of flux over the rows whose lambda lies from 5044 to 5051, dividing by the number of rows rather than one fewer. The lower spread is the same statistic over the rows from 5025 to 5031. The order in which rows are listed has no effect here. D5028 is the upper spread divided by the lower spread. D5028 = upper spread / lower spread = 2.9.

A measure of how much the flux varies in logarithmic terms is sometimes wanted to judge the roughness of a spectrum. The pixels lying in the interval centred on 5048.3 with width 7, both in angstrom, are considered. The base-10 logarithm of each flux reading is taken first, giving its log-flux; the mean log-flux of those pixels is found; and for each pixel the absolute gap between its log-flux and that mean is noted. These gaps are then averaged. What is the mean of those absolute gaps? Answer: 0.008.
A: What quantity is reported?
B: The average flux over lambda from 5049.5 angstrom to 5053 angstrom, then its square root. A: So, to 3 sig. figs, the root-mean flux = 3.36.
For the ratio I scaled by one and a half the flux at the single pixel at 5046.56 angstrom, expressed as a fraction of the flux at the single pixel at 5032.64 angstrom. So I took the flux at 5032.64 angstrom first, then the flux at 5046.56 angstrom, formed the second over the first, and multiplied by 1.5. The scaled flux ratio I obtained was 1.40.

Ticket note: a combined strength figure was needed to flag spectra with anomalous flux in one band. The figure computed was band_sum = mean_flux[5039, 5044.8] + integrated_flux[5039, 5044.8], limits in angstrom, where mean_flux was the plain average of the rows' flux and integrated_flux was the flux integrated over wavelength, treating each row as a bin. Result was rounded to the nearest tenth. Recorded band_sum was 73.1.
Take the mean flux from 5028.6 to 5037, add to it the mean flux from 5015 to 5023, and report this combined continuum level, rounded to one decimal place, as 22.5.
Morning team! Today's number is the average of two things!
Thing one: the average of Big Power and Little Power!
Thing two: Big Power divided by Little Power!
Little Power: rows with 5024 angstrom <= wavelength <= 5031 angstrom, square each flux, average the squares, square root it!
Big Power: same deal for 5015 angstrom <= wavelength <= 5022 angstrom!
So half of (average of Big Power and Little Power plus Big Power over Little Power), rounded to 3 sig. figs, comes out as 6.04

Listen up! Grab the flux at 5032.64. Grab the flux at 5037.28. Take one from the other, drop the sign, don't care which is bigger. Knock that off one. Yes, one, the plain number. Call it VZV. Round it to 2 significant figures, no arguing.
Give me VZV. 0.80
